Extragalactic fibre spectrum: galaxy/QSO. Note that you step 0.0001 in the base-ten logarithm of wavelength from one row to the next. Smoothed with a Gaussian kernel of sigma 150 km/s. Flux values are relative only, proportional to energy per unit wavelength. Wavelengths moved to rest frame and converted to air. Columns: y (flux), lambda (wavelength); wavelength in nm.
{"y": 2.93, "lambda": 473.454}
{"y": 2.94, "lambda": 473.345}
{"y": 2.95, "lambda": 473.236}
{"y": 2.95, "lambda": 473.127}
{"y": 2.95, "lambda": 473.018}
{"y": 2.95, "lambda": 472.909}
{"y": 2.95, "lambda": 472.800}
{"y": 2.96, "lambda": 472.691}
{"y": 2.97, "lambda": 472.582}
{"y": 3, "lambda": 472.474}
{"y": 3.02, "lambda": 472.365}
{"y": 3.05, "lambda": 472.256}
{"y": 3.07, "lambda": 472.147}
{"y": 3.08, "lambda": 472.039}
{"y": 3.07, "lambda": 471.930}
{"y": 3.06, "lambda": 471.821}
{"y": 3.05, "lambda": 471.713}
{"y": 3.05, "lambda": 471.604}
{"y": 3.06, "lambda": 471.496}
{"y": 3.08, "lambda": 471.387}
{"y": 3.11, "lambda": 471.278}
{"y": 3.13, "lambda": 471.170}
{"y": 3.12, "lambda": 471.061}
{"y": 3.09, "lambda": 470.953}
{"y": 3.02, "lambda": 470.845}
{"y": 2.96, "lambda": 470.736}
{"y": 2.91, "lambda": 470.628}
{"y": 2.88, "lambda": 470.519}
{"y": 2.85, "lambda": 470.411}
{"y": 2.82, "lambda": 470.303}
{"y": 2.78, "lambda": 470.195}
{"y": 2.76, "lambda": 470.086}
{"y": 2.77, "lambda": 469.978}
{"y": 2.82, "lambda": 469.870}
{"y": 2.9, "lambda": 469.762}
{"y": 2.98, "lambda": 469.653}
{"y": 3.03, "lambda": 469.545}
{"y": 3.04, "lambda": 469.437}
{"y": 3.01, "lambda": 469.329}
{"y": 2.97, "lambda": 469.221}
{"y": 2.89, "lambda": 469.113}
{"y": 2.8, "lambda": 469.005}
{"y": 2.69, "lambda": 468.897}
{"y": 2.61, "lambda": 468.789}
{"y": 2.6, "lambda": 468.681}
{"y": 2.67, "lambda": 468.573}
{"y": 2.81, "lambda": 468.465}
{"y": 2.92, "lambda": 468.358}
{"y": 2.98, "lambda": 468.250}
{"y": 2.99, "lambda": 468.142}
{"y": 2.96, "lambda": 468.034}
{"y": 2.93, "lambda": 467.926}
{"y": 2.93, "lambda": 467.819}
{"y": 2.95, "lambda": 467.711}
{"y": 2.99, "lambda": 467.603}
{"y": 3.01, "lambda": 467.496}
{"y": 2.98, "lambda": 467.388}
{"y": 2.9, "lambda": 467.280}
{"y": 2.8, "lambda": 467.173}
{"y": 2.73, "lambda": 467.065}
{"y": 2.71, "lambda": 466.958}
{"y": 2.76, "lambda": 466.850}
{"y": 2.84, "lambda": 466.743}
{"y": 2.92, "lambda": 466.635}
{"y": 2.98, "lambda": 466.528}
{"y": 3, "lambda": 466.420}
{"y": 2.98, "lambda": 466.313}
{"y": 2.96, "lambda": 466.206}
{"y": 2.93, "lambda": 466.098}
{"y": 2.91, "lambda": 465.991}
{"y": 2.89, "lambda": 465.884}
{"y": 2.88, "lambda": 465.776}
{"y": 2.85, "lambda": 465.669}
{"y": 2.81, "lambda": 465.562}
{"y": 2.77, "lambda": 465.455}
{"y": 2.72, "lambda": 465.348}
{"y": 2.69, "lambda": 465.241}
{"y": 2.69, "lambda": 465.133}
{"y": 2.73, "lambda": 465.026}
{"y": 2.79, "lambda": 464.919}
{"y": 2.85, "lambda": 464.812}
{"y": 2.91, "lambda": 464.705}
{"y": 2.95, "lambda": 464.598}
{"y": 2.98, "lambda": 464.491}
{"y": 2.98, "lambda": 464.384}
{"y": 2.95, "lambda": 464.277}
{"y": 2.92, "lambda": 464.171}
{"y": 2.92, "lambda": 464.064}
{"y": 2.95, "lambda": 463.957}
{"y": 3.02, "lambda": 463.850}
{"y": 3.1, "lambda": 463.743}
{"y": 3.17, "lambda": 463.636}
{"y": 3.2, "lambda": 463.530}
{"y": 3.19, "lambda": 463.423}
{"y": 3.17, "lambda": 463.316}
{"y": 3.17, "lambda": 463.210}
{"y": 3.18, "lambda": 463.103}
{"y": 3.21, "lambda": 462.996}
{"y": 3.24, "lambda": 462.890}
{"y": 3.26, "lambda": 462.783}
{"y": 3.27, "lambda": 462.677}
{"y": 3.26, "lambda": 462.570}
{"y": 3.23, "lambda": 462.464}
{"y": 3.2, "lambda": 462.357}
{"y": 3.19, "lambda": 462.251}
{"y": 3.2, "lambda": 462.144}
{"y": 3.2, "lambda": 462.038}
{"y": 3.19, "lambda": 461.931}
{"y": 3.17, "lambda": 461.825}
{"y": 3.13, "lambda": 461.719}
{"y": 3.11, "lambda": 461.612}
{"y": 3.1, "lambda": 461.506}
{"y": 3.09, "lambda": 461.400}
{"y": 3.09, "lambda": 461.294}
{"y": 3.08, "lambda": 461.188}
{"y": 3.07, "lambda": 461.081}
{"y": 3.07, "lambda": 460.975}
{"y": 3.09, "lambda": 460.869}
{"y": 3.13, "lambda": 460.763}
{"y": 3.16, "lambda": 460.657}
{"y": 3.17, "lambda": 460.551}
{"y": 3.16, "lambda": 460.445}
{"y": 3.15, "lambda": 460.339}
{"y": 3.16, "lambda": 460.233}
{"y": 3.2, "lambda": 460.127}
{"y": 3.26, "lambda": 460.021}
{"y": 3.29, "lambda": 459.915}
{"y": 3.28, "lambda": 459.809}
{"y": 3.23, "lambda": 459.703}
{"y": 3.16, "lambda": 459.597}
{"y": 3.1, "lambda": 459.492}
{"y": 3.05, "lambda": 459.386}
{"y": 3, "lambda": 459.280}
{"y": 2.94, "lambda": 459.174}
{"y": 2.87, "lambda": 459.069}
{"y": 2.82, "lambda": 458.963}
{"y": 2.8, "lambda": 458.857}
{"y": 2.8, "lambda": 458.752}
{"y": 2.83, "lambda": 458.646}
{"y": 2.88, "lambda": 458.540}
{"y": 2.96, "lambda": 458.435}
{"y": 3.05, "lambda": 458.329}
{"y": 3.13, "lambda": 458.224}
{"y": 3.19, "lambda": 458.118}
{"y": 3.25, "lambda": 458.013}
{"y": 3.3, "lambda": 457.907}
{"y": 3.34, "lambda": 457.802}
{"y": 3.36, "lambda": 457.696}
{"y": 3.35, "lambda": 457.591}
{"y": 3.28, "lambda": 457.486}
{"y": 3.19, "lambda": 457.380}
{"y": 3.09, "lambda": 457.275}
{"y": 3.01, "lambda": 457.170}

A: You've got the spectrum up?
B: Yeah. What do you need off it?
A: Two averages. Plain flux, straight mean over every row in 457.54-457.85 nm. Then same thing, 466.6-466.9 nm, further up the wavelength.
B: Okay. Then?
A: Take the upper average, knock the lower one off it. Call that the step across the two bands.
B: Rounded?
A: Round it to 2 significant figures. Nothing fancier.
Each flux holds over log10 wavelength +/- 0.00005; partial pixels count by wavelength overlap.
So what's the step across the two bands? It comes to -0.51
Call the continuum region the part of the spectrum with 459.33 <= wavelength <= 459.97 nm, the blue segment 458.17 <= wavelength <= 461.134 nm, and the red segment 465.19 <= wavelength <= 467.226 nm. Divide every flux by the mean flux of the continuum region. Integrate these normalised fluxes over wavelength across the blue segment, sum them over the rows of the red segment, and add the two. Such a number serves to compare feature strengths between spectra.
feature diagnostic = 20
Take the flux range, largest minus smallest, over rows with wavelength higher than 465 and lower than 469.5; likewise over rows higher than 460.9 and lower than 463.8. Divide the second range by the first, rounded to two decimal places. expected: 0.45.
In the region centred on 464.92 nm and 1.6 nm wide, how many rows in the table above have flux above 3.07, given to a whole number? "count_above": 0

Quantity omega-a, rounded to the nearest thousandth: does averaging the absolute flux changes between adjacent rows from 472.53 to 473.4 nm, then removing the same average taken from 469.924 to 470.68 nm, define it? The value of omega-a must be -0.022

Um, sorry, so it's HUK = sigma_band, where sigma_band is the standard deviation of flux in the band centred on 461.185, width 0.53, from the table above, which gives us 0.01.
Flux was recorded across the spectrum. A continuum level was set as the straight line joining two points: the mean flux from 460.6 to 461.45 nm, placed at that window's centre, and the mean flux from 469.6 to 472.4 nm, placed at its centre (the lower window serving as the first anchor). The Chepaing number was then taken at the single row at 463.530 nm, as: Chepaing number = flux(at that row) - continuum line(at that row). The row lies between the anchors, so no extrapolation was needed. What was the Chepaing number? 0.13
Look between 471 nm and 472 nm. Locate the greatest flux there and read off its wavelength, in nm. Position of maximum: 471.170 nm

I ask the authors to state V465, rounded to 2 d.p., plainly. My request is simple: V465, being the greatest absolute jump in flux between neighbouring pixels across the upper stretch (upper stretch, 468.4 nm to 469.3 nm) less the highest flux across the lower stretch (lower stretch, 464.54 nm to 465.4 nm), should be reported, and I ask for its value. -2.81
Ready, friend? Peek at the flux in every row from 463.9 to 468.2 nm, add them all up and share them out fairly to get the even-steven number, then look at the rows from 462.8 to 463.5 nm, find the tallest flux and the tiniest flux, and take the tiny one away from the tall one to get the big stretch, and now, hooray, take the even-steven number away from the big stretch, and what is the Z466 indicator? -2.81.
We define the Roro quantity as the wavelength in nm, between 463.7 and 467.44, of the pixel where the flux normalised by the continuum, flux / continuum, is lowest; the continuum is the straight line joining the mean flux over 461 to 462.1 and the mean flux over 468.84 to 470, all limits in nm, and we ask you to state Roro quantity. 465.133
